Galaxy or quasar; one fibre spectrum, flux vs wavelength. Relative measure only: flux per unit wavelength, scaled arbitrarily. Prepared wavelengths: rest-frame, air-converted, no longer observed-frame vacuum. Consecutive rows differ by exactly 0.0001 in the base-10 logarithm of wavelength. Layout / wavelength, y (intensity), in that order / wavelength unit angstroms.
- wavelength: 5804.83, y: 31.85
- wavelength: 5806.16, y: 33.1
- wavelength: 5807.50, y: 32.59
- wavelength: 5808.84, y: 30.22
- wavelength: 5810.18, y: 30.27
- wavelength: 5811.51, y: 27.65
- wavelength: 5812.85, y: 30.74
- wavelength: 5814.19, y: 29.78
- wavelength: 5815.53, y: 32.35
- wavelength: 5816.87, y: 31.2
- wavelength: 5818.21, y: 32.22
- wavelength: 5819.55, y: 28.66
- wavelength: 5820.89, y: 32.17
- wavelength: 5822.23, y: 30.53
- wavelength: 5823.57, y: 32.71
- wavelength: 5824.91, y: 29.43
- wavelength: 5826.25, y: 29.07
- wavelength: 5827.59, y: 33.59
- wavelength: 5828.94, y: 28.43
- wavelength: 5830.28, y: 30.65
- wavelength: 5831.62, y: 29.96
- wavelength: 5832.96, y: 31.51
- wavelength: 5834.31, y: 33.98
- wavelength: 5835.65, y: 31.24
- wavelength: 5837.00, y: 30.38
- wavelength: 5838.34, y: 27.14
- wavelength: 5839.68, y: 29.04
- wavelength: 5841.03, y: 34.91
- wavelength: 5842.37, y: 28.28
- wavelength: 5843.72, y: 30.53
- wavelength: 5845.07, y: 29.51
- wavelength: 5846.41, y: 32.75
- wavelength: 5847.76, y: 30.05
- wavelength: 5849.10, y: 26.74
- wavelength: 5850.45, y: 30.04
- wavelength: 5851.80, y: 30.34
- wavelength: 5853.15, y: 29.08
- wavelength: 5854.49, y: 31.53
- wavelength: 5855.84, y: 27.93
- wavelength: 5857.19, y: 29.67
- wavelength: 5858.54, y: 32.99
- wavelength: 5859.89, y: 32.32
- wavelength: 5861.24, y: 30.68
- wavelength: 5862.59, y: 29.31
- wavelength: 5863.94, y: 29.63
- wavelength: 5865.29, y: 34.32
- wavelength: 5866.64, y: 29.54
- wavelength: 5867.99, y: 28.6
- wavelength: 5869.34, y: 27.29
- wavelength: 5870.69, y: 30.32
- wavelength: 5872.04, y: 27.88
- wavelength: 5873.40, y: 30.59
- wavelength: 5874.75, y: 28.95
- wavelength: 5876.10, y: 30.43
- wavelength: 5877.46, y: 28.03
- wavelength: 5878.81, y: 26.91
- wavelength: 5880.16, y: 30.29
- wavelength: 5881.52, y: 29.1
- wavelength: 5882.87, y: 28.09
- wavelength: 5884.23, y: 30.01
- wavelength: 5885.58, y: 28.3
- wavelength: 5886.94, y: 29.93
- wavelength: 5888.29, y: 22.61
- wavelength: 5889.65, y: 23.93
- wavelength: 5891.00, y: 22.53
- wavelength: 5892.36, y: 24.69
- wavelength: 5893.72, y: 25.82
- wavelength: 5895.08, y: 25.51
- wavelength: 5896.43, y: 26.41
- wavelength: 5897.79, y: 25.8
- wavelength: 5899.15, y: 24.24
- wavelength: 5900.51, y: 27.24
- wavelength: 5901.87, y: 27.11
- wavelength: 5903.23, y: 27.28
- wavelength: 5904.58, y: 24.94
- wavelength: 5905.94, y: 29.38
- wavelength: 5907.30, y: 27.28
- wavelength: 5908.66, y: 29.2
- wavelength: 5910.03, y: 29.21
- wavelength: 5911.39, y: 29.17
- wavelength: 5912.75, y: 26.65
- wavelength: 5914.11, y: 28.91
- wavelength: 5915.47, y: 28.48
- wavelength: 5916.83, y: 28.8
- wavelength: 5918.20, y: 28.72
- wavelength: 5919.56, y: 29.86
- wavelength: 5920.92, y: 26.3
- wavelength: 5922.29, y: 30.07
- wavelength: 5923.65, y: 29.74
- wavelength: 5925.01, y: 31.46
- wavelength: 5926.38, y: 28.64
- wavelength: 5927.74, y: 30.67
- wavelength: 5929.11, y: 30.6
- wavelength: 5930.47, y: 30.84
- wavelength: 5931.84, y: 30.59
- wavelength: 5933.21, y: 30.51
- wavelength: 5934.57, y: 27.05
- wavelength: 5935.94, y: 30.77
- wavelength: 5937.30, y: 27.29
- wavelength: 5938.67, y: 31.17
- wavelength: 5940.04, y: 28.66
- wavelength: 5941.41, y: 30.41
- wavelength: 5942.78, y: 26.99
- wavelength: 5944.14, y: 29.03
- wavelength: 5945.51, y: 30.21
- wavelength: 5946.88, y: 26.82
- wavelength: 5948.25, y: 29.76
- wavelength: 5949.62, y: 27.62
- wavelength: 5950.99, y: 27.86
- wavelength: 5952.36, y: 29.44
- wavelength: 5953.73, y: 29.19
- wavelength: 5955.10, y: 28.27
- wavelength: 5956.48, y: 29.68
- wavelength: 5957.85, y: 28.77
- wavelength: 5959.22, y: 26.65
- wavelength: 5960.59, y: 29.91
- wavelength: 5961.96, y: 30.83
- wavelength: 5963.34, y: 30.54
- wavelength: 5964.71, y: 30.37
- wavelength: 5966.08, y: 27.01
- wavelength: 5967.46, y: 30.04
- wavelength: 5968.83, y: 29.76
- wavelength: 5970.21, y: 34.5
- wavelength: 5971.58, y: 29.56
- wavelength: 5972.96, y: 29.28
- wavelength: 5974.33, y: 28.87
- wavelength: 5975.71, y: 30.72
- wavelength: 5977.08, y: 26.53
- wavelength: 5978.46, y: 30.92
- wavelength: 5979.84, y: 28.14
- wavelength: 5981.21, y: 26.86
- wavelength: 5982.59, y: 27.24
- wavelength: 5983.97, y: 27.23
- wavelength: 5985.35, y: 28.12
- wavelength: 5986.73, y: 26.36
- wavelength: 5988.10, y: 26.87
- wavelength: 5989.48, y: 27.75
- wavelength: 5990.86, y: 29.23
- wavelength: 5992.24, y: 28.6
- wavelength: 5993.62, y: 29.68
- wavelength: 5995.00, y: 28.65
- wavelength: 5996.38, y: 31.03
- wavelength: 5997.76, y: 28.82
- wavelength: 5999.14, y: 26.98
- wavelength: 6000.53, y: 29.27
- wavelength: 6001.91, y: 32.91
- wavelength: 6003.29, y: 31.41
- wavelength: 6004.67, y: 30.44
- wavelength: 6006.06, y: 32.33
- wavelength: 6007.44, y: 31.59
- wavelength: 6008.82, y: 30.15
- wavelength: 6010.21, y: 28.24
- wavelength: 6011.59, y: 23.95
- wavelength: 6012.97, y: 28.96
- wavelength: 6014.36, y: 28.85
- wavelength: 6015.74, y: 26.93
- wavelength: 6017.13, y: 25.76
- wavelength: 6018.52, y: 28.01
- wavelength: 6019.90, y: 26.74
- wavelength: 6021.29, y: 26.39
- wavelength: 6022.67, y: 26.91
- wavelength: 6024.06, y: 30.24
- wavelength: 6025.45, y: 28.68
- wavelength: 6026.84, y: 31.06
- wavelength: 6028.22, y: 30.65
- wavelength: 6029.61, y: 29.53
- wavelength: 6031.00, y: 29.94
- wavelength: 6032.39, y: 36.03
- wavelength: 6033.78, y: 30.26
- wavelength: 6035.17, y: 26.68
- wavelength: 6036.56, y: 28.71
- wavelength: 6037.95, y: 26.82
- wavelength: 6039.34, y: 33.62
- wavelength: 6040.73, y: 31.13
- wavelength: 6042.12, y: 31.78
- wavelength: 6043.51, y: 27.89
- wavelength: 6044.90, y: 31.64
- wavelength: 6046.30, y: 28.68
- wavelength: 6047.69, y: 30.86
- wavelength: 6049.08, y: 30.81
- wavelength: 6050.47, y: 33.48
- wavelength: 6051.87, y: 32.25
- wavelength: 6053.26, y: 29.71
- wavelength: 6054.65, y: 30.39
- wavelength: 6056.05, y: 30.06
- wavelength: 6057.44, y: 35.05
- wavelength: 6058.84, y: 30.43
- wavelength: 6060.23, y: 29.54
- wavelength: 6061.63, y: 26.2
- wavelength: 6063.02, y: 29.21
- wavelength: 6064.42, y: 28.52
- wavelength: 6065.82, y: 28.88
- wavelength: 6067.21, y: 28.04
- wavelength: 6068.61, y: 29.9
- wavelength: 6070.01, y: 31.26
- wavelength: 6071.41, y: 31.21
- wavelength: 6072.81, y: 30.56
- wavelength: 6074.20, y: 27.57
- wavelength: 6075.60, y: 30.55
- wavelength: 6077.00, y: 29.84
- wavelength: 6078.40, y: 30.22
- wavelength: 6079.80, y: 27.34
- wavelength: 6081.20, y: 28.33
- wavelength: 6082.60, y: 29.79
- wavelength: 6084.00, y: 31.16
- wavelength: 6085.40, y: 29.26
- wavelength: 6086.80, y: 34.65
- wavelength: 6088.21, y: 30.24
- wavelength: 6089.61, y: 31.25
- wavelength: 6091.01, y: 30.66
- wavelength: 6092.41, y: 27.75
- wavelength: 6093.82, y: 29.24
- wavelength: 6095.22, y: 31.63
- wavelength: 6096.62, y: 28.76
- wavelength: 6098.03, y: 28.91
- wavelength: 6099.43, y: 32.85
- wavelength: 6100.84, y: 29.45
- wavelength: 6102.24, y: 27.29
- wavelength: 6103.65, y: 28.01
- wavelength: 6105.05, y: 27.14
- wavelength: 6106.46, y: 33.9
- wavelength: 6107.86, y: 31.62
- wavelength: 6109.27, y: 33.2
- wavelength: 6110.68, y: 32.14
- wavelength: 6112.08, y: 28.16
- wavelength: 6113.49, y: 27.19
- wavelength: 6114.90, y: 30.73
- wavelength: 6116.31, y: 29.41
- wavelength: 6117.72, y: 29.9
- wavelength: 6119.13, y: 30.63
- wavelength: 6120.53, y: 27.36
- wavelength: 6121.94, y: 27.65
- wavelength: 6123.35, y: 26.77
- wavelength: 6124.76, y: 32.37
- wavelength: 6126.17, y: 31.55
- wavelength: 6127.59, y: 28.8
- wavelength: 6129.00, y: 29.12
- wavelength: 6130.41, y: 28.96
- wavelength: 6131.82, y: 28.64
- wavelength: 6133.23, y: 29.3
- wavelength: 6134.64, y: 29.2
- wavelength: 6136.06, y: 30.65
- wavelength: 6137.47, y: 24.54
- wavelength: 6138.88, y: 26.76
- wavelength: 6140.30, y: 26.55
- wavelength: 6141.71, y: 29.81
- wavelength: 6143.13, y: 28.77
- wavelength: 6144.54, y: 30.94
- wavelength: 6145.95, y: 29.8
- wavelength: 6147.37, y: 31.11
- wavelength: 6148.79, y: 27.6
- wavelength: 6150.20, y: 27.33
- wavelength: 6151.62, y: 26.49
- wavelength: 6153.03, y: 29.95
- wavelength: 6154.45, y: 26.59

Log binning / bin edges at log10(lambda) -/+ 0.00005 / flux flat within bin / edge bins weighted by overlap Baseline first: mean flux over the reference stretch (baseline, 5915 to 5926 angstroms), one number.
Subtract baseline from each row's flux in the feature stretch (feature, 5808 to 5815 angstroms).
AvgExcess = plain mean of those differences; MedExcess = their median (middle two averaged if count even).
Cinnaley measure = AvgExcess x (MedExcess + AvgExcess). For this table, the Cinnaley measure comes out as 1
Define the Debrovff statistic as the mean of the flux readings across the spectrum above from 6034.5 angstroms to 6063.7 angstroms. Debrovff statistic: 30.2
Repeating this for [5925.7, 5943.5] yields 29.6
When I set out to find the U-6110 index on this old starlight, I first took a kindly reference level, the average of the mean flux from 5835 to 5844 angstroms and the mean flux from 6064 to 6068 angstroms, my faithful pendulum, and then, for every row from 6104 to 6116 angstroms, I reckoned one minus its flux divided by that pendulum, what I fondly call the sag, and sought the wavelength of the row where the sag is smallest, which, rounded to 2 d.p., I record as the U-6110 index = 6106.46 angstroms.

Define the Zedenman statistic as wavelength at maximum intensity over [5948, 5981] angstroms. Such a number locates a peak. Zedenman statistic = 5970.21 angstroms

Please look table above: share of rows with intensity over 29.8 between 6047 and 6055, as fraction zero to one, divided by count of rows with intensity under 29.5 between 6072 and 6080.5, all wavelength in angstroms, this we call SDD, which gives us 0.42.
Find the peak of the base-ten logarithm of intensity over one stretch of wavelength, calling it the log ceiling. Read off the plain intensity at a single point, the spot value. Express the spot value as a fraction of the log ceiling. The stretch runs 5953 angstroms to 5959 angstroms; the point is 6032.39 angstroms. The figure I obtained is 24.5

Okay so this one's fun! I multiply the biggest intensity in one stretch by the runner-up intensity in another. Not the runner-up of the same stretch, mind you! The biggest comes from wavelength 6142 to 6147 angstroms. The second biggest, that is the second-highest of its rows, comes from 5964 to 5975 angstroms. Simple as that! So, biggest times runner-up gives 940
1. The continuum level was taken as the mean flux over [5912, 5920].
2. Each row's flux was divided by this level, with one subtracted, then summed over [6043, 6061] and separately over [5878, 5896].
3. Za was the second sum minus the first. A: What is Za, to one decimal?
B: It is -1.9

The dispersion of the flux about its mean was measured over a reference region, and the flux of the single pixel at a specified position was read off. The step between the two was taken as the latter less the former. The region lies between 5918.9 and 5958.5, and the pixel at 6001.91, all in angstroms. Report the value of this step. 31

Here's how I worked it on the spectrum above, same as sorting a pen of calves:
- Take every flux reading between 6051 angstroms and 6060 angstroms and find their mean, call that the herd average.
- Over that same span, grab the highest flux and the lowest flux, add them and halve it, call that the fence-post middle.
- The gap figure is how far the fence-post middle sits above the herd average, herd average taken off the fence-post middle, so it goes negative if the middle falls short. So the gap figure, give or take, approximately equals 1.1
